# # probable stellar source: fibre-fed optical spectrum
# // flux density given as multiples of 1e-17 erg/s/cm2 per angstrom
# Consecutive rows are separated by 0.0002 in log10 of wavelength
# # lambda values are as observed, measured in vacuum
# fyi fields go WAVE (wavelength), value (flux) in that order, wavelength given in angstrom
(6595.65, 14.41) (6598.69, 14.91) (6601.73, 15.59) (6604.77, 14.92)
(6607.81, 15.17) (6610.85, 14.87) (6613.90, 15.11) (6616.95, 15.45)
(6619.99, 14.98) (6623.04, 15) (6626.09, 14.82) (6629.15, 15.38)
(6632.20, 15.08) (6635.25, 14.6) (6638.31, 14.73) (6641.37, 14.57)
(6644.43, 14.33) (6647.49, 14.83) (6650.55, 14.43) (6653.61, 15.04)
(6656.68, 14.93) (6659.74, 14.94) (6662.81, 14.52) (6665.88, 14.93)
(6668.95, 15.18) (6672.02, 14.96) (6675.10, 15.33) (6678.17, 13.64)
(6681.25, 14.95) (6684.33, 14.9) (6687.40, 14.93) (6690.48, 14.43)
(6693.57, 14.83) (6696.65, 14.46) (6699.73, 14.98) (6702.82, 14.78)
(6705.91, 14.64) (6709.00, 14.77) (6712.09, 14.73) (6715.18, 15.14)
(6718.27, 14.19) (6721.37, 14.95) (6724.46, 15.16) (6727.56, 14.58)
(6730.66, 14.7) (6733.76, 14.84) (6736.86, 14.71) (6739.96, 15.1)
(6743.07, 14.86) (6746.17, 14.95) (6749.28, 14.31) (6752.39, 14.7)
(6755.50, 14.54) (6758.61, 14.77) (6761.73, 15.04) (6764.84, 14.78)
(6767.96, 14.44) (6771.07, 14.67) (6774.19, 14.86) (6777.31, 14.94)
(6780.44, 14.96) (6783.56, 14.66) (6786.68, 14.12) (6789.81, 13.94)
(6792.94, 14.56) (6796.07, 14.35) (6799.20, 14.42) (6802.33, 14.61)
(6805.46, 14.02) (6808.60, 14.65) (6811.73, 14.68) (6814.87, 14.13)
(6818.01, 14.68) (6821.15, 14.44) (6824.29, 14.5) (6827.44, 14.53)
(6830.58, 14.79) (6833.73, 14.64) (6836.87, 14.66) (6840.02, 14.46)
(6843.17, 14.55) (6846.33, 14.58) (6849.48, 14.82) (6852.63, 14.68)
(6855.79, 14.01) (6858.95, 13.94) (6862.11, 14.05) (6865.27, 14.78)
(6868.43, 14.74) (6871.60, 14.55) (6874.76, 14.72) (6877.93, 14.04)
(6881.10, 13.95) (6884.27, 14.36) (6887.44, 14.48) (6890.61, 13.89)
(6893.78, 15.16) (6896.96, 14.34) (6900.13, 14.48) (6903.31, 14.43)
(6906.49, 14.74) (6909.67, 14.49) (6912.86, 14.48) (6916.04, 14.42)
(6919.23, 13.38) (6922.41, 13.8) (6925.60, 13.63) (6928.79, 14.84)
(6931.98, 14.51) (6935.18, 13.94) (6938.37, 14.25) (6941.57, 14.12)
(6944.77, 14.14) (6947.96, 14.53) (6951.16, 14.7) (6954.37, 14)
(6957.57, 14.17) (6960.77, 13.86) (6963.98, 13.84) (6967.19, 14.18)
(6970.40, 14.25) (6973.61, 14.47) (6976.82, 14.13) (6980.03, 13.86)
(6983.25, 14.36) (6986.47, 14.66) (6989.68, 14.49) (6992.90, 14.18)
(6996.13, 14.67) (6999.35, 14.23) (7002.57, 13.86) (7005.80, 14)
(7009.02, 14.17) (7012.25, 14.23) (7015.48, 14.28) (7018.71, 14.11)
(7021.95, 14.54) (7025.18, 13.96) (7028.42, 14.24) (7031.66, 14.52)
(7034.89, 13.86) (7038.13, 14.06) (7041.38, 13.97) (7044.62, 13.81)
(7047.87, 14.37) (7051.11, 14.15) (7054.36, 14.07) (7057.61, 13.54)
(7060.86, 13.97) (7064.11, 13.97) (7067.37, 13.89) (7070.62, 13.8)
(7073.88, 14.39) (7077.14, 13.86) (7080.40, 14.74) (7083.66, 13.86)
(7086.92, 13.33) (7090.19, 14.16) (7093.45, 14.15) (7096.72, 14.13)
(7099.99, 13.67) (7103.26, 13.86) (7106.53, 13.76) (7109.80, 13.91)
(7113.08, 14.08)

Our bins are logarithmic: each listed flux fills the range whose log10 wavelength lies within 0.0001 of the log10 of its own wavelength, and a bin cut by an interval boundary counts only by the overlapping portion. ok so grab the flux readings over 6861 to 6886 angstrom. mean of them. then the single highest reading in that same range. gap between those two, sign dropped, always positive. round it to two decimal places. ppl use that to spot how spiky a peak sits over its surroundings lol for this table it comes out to 0.38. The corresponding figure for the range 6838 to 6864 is 0.43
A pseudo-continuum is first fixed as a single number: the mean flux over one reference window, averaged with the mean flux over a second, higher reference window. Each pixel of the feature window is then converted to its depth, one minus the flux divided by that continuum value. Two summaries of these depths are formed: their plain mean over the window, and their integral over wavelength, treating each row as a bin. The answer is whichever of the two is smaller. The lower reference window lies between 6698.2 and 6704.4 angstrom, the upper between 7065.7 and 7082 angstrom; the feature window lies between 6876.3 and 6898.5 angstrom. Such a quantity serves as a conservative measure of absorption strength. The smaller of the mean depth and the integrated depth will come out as 0.01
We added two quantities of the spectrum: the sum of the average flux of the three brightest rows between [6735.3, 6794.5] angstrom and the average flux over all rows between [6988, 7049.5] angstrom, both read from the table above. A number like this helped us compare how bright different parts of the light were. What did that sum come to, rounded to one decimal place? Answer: 29.2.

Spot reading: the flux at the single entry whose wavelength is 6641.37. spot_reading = 14.57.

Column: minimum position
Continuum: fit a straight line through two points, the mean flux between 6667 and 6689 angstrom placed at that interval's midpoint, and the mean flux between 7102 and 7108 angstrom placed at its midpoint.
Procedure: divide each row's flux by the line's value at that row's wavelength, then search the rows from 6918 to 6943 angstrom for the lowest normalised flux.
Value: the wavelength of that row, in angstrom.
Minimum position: 6919.23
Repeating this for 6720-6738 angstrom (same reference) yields 6727.56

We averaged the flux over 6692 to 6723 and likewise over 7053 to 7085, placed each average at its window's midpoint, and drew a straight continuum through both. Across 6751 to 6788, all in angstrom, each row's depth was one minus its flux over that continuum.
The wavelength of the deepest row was 6786.68 angstrom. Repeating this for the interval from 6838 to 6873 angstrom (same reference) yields 6858.95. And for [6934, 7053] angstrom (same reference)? 6963.98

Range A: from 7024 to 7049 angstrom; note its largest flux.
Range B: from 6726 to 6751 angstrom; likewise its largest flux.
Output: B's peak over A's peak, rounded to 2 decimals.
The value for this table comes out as 1.04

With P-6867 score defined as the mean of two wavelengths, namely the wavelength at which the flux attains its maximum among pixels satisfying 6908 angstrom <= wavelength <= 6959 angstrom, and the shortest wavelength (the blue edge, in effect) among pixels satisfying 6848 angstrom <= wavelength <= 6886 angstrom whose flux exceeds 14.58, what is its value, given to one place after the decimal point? 6889.1 angstrom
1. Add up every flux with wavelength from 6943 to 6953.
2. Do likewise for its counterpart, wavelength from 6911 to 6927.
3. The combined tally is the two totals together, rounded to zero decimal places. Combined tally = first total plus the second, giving 113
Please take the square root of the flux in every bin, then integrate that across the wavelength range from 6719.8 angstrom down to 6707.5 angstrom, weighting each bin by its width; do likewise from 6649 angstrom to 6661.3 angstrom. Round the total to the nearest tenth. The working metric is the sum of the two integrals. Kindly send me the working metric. 94.6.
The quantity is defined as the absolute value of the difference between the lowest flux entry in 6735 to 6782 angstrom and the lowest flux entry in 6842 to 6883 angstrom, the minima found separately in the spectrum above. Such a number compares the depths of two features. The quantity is 0.4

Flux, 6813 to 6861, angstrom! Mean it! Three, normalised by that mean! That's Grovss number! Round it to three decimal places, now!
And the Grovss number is 0.207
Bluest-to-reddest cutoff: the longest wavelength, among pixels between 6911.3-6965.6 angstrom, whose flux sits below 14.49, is 6963.98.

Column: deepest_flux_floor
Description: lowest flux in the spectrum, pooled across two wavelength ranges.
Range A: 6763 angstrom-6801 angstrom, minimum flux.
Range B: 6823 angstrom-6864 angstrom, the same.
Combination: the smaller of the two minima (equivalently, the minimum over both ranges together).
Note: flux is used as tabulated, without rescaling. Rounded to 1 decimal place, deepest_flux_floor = 13.9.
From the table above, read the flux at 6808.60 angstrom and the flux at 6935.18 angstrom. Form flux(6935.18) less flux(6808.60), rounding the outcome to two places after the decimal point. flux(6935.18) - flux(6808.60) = -0.71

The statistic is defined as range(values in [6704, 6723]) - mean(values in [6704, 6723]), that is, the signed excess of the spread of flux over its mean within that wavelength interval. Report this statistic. -13.8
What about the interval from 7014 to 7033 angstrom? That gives -13.7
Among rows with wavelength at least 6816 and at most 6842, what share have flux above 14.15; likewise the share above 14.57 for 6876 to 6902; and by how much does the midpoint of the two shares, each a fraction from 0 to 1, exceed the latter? 0.44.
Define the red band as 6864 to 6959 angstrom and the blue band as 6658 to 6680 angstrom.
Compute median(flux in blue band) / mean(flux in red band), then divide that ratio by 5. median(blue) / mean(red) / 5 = 0.208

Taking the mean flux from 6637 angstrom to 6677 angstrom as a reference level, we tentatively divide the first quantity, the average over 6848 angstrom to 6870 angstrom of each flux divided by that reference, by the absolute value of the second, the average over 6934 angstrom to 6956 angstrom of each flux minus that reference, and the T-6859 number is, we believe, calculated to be 1.7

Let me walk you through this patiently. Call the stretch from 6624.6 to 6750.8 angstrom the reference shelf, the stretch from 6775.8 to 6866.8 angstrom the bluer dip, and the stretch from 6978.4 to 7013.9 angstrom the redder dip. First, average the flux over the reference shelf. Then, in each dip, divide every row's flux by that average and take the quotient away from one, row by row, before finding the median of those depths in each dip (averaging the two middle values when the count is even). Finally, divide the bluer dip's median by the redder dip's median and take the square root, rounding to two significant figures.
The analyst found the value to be 0.64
